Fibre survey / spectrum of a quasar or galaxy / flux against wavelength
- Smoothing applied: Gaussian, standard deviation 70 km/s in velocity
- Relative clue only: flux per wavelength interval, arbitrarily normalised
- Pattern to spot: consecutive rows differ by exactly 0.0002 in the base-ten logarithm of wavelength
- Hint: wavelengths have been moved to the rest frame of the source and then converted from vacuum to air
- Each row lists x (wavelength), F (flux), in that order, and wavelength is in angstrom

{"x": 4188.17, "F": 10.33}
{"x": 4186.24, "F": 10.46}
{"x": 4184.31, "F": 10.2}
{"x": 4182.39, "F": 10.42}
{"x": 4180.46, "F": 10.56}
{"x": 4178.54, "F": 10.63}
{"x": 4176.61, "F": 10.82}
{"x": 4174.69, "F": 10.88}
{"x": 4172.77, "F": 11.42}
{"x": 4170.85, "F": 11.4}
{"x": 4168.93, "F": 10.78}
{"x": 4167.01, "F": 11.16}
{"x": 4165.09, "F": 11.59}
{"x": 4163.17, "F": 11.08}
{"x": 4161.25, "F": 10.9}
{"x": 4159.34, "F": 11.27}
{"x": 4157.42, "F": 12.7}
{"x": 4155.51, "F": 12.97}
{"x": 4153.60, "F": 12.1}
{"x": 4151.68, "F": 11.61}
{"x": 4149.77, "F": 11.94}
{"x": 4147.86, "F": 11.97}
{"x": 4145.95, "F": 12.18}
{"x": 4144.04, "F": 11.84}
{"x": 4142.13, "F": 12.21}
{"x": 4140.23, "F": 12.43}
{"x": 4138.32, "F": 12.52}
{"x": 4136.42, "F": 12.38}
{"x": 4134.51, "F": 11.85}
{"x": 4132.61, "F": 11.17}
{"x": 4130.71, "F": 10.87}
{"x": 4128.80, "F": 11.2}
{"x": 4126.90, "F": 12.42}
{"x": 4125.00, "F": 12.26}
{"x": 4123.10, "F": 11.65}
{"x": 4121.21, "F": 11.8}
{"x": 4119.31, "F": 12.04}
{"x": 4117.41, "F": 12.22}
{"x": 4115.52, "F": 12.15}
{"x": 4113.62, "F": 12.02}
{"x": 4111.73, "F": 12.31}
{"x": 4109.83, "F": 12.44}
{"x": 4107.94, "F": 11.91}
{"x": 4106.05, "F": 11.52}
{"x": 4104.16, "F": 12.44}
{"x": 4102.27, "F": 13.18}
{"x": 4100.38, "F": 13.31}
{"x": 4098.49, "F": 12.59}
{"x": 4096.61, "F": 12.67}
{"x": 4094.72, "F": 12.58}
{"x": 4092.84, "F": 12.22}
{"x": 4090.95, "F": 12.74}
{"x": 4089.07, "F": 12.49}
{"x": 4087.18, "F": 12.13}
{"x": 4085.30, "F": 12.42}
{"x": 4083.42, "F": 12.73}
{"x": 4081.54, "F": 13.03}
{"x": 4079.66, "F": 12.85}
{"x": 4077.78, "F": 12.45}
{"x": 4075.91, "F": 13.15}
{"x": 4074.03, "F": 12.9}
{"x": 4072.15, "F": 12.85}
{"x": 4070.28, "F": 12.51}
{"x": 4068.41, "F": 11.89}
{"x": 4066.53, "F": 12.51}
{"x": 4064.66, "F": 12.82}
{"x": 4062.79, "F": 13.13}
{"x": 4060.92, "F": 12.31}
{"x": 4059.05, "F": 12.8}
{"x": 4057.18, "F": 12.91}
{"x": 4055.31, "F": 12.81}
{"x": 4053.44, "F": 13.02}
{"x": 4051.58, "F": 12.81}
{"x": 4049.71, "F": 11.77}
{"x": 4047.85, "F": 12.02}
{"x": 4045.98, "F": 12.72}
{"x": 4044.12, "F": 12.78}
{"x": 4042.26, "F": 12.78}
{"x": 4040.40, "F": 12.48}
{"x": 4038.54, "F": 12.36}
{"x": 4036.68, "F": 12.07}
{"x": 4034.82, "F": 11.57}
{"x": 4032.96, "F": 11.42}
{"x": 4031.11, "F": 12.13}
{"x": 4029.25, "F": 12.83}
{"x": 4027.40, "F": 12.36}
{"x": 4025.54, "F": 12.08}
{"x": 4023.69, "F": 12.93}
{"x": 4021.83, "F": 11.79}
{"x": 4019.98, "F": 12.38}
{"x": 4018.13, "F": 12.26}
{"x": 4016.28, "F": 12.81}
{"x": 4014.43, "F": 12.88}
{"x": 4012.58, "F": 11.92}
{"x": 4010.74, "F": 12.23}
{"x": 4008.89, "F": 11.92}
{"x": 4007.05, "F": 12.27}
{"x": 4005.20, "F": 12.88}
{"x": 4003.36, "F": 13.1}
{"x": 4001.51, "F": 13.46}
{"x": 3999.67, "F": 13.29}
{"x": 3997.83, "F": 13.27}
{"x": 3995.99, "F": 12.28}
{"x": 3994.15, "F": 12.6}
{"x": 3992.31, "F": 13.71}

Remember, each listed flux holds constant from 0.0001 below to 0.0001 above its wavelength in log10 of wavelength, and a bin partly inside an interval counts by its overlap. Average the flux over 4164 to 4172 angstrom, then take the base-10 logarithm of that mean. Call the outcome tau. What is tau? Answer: 1.05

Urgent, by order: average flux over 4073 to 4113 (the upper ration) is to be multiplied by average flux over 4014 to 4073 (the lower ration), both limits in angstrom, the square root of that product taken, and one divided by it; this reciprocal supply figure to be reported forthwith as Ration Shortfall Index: 0.0799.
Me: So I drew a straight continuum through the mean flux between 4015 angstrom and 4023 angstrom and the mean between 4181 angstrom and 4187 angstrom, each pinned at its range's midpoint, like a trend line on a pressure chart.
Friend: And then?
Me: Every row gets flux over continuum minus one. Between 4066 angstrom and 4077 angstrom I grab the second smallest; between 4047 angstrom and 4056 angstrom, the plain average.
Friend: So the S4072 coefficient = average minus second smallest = -0.018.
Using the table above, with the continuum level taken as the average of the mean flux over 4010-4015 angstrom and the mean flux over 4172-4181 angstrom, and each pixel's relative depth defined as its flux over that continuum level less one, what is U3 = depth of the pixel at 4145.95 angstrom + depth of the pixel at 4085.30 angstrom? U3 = 0.12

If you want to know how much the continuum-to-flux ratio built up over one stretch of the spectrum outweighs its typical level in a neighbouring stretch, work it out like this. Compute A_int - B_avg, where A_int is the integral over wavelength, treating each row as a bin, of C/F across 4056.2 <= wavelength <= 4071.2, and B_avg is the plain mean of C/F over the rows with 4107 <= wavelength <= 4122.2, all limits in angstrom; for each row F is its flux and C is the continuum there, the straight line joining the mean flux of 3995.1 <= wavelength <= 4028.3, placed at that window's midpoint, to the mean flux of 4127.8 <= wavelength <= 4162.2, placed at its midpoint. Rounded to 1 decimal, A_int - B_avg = 13.6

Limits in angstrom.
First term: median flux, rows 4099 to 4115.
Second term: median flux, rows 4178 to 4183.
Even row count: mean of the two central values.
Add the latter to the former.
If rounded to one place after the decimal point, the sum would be 22.9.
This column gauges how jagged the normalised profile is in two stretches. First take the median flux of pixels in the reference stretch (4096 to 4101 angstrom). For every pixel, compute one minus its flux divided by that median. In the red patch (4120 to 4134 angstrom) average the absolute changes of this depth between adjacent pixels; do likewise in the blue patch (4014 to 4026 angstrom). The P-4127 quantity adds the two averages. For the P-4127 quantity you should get 0.080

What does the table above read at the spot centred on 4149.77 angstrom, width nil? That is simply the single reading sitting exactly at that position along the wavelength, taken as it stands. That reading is 11.94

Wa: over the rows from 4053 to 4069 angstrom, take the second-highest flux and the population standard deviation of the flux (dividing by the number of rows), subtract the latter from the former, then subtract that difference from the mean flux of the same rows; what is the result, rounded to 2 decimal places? 0.04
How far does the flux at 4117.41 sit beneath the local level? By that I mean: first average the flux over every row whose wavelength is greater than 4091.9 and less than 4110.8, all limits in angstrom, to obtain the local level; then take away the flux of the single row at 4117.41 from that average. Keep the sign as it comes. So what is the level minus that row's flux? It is 0.3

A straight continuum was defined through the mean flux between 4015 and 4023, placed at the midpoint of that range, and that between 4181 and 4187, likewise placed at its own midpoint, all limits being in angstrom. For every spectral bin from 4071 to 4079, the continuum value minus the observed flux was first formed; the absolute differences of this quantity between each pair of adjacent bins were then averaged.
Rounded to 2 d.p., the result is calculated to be 0.34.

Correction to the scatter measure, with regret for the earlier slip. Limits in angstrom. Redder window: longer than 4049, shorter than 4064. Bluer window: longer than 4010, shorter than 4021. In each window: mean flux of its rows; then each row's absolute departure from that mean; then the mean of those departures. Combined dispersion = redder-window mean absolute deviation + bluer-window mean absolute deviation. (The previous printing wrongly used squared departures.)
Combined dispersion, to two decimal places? 0.62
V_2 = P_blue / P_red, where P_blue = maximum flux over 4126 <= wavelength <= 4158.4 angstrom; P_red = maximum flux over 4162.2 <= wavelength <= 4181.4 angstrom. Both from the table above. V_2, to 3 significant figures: 1.12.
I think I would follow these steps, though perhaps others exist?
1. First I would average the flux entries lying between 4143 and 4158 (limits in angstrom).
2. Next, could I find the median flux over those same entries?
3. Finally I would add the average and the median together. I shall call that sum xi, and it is 24.2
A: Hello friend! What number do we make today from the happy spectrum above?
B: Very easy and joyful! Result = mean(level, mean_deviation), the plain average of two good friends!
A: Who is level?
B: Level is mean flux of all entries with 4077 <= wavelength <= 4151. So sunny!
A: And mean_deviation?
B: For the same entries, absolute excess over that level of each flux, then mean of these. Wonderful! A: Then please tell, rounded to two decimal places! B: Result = 6.31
